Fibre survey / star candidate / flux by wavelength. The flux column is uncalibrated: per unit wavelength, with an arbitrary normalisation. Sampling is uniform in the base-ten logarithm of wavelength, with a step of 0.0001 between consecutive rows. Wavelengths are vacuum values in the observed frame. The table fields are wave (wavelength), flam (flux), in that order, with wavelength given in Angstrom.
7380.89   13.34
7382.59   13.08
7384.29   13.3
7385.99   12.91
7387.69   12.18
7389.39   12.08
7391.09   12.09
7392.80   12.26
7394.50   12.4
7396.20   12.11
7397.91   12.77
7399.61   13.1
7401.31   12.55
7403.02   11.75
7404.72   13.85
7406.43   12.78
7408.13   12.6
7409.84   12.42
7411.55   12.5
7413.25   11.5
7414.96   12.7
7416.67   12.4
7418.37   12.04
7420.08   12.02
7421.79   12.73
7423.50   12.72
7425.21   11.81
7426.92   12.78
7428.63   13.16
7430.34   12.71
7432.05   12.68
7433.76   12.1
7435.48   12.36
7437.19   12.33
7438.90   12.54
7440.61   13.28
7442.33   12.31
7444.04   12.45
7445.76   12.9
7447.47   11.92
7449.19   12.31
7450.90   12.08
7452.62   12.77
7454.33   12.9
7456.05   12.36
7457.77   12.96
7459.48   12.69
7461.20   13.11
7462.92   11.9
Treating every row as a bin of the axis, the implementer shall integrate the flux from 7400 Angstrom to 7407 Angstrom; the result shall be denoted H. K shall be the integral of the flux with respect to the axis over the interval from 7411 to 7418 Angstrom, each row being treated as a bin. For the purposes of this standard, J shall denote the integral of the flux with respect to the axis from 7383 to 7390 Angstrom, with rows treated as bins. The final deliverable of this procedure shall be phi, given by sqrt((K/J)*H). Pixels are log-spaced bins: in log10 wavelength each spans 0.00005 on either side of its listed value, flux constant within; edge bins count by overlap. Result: 9.3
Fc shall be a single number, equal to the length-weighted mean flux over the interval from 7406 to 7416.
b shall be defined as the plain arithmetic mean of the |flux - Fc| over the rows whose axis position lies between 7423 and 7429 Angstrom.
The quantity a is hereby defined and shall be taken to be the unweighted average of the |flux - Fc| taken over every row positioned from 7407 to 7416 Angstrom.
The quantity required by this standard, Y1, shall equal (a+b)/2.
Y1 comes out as 0.41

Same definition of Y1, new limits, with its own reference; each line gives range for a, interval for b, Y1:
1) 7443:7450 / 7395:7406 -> 0.44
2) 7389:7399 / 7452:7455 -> 0.34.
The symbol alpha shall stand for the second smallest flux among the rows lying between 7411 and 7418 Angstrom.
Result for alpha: 12.4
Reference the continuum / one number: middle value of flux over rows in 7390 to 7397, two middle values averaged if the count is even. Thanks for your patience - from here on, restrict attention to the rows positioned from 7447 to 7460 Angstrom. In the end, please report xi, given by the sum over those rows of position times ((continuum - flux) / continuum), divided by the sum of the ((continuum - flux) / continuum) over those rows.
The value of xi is 7456.8 Angstrom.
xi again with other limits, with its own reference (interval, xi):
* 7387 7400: 7399.3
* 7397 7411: 7403.4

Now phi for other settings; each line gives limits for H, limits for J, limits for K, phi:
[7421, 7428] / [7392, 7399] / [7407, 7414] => 9.3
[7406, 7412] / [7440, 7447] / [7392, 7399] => 8.6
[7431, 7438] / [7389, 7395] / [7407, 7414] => 10.1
